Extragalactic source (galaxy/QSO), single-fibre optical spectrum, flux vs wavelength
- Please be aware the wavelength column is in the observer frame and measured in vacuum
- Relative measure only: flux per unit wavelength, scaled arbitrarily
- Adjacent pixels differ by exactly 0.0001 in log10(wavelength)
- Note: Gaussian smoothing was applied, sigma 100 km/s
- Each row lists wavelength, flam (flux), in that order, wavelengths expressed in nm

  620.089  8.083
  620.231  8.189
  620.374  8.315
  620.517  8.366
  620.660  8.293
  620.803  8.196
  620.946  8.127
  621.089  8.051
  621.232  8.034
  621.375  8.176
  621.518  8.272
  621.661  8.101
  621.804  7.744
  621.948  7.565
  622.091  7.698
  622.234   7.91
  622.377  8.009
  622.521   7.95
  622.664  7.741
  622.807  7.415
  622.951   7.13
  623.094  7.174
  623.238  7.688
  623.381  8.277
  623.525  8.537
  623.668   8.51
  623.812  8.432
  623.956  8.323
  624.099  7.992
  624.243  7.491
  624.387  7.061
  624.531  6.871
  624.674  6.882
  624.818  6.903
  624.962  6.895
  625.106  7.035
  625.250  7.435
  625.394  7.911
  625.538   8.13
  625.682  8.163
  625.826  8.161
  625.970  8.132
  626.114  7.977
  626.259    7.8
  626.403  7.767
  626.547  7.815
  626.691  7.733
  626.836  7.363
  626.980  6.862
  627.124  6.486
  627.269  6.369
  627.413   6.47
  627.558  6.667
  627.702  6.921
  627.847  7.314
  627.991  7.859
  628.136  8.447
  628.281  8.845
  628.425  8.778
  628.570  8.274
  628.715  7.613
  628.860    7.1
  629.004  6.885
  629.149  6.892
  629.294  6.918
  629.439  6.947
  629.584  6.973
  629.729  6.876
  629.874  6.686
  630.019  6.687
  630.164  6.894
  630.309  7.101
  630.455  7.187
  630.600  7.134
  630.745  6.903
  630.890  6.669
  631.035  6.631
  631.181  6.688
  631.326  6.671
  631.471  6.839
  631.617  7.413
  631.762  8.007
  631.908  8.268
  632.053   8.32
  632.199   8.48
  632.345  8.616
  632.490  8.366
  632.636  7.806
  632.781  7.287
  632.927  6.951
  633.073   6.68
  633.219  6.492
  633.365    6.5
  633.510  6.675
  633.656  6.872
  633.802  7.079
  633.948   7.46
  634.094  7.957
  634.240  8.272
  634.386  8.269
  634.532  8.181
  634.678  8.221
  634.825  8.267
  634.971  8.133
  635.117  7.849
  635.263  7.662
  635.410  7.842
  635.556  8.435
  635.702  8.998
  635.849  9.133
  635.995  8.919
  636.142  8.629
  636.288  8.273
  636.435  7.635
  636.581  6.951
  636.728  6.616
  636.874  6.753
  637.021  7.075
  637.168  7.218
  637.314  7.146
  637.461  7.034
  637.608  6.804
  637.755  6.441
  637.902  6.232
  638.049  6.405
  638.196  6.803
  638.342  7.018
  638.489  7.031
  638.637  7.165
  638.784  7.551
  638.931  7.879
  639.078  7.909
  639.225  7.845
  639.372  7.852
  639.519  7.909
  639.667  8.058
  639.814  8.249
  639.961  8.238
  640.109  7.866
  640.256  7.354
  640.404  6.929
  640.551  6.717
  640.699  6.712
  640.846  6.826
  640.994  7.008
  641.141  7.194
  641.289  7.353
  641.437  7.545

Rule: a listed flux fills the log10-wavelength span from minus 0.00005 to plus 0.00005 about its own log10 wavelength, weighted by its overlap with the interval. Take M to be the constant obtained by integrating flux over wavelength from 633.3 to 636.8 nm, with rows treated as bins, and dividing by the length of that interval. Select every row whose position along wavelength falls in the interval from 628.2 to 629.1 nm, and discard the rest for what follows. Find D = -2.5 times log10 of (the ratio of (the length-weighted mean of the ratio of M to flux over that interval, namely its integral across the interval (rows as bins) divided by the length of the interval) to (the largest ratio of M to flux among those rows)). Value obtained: 0.138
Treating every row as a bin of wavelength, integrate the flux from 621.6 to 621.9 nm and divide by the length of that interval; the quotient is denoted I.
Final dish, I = 7.9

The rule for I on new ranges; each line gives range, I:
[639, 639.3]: 7.9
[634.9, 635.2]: 8.0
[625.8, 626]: 8.2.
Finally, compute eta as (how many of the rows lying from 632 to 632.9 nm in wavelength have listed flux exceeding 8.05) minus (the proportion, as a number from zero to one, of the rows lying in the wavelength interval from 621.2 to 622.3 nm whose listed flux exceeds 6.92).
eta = 3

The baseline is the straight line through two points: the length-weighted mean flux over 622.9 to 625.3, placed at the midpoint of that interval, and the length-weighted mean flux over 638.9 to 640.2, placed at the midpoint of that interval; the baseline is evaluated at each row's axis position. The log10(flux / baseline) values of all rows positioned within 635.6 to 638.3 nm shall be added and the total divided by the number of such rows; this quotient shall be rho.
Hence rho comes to -0.033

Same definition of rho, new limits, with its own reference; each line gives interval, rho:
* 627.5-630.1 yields -0.021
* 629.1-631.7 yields -0.050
